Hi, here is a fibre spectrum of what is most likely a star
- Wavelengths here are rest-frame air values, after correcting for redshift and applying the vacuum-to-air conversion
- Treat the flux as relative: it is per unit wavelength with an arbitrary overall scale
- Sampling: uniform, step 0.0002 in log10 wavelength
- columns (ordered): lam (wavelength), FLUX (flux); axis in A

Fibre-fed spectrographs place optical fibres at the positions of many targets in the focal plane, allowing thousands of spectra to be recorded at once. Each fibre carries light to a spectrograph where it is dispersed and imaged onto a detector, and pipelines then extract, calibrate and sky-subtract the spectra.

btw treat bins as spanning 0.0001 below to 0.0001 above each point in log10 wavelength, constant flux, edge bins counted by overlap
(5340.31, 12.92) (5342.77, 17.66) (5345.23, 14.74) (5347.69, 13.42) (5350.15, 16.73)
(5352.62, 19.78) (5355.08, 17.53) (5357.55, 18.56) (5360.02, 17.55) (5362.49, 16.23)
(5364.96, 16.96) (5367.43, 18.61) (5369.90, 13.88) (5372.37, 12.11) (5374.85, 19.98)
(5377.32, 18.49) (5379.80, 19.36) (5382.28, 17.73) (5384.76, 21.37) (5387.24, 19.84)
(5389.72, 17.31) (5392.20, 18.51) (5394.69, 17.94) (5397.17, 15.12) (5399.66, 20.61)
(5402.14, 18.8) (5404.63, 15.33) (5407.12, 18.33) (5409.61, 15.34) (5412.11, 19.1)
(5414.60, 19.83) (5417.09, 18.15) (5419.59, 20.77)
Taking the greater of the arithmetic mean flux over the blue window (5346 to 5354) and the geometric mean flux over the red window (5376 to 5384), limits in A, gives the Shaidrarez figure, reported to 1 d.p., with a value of 18.5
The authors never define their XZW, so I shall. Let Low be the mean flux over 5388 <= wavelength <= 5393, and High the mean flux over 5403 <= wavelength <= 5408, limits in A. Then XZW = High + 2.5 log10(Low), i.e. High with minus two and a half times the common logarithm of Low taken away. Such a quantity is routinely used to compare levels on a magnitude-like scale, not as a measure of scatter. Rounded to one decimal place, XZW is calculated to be 20.0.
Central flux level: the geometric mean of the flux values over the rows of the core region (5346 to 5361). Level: 17.1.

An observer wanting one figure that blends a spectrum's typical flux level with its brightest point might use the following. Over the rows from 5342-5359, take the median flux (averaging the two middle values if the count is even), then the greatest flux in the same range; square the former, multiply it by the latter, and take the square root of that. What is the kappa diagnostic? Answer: 78.0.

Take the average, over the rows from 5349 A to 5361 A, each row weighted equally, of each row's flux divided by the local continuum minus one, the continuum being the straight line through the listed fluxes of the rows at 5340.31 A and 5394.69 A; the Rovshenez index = 0.26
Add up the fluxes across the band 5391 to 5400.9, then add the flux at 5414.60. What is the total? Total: 92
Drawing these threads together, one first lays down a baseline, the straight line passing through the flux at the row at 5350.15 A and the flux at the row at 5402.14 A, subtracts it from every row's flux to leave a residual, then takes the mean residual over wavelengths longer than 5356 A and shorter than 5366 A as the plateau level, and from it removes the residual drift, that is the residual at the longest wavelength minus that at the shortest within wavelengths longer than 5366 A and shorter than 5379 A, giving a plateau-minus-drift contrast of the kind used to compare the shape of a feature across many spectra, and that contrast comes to 0.7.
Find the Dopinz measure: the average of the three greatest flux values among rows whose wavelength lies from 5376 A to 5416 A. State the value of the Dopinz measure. 20.6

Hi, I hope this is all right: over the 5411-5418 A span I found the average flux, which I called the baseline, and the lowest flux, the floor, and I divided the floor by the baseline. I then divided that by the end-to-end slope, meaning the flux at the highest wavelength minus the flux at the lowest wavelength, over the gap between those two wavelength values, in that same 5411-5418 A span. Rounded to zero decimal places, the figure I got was -5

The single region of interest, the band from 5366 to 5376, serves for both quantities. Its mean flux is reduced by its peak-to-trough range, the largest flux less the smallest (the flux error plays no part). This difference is 8.3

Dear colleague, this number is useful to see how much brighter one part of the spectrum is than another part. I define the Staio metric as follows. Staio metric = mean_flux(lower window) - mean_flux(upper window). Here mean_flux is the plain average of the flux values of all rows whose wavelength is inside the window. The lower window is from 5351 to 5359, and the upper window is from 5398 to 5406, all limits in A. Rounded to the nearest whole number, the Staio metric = 0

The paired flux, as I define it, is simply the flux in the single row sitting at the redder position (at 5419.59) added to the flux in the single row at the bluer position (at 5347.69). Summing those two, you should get 34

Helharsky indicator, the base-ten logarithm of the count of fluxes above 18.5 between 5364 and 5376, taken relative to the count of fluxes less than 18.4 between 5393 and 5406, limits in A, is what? -0.18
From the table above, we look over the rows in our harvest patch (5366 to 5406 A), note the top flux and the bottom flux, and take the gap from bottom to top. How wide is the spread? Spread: 9.3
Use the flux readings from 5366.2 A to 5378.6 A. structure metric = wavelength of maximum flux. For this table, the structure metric 5374.85 A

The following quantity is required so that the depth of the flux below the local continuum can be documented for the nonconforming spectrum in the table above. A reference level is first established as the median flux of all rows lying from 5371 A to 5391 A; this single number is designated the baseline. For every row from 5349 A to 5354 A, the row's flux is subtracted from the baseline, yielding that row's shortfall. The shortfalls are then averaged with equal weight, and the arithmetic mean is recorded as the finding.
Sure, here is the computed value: 0.7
